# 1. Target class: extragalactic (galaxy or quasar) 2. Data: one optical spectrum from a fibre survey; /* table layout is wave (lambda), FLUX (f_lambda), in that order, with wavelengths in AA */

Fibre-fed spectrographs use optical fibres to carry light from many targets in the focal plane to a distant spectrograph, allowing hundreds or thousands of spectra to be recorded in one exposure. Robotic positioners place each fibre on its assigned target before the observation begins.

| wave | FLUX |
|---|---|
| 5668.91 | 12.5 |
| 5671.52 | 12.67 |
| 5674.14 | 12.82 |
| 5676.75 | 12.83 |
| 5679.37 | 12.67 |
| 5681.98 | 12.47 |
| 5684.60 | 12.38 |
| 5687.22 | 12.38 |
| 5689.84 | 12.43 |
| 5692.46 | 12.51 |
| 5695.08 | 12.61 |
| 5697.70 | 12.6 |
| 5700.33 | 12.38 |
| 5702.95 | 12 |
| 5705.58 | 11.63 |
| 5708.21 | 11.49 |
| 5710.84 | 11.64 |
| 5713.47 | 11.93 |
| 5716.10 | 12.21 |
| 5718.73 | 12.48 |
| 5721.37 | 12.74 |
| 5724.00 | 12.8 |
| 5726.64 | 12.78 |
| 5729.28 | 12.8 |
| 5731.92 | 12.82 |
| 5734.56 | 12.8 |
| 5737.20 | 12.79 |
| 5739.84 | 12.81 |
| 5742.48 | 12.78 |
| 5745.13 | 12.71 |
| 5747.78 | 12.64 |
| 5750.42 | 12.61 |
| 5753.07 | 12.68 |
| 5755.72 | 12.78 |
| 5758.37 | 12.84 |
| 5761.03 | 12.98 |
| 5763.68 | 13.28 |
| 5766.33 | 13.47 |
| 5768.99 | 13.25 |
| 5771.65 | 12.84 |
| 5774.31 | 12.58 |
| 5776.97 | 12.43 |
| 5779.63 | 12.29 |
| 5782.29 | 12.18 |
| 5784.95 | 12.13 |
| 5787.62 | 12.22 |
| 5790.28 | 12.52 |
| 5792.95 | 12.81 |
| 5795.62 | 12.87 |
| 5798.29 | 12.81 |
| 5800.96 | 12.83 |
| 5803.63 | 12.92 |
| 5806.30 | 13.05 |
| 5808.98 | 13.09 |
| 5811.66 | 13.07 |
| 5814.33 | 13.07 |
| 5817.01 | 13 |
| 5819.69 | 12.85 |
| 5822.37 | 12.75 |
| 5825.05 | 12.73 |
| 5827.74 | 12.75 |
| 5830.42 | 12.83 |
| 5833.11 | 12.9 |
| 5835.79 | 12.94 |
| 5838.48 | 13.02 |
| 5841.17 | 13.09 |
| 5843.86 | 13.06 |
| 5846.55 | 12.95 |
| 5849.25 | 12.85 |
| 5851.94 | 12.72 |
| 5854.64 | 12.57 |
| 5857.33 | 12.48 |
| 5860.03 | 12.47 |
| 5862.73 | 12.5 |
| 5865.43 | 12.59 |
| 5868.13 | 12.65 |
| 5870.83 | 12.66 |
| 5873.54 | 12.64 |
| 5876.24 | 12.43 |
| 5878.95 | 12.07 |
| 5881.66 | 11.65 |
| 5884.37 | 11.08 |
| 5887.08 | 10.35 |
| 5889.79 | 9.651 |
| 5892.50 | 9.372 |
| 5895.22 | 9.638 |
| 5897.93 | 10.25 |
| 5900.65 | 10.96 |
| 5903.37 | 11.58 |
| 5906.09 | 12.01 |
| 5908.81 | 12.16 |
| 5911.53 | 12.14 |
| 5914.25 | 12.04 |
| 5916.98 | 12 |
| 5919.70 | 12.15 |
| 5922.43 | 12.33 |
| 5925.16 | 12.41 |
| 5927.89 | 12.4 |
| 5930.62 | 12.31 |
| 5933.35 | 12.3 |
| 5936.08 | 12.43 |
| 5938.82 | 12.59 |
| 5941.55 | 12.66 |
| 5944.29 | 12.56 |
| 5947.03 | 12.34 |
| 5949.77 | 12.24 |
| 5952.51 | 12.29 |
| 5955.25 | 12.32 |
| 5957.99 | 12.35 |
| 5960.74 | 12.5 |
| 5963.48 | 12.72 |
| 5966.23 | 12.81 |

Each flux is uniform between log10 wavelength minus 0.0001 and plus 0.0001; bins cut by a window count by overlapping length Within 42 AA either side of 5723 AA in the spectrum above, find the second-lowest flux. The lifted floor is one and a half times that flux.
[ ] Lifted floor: 17.4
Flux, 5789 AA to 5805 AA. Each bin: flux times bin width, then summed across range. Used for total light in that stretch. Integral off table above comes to 205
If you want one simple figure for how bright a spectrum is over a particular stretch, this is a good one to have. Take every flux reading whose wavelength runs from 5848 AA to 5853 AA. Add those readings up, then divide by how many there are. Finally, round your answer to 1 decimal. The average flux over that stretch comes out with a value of 12.8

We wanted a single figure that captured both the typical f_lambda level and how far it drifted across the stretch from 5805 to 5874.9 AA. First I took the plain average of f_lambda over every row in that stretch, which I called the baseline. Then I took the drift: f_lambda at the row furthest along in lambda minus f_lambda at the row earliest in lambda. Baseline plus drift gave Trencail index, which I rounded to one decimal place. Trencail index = 12.4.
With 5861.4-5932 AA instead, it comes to 11.5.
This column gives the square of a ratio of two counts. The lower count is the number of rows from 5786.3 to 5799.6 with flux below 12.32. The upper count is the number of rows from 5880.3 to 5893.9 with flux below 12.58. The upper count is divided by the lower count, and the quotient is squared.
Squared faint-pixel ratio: 25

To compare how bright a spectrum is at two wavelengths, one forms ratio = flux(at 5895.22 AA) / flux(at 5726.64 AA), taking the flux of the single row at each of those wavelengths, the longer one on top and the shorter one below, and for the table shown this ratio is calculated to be 0.75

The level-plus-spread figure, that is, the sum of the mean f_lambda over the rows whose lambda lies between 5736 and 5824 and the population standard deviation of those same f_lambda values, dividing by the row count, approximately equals 13.1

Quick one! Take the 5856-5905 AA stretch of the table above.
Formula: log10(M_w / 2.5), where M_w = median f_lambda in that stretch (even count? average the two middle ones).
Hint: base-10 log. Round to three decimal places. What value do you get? 0.676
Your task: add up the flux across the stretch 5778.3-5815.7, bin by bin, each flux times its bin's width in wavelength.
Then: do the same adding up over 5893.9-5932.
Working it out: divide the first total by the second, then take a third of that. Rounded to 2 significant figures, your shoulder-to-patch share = 0.35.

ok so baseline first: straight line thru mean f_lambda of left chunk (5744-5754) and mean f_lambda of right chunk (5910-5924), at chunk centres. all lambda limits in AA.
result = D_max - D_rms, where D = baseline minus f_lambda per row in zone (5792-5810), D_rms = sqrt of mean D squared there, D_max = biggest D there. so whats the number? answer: -0.7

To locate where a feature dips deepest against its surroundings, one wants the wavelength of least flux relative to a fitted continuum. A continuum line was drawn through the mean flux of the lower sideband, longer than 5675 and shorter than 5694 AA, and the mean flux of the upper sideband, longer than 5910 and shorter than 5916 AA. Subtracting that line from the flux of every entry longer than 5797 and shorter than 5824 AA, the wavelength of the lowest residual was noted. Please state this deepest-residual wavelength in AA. 5822.37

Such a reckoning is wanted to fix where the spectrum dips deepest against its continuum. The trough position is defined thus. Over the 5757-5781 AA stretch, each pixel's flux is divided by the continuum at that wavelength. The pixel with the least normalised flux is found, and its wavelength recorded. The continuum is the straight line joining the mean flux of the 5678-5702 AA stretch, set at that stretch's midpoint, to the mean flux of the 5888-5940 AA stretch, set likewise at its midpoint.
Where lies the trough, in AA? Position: 5779.63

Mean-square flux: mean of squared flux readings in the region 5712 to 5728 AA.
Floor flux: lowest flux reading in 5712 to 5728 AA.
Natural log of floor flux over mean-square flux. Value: -2.57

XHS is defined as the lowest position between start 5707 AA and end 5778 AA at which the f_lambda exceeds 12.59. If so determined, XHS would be 5721.37 AA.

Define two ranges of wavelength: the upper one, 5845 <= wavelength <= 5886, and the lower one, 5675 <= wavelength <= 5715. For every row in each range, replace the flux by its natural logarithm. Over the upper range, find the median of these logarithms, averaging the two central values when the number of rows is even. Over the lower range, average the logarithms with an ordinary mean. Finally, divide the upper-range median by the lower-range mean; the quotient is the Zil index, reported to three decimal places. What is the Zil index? 1.010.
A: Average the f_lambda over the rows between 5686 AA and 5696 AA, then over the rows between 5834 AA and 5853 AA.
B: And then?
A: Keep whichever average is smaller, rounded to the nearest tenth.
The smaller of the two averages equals 12.5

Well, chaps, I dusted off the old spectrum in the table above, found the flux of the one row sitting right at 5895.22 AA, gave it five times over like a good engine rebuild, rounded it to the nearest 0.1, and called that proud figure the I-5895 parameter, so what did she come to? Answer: 48.2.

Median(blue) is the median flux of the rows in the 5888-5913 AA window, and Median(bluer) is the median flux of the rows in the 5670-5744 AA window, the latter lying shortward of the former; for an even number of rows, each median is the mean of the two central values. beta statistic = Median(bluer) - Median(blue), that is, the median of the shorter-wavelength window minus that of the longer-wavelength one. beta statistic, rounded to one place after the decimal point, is 1.6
